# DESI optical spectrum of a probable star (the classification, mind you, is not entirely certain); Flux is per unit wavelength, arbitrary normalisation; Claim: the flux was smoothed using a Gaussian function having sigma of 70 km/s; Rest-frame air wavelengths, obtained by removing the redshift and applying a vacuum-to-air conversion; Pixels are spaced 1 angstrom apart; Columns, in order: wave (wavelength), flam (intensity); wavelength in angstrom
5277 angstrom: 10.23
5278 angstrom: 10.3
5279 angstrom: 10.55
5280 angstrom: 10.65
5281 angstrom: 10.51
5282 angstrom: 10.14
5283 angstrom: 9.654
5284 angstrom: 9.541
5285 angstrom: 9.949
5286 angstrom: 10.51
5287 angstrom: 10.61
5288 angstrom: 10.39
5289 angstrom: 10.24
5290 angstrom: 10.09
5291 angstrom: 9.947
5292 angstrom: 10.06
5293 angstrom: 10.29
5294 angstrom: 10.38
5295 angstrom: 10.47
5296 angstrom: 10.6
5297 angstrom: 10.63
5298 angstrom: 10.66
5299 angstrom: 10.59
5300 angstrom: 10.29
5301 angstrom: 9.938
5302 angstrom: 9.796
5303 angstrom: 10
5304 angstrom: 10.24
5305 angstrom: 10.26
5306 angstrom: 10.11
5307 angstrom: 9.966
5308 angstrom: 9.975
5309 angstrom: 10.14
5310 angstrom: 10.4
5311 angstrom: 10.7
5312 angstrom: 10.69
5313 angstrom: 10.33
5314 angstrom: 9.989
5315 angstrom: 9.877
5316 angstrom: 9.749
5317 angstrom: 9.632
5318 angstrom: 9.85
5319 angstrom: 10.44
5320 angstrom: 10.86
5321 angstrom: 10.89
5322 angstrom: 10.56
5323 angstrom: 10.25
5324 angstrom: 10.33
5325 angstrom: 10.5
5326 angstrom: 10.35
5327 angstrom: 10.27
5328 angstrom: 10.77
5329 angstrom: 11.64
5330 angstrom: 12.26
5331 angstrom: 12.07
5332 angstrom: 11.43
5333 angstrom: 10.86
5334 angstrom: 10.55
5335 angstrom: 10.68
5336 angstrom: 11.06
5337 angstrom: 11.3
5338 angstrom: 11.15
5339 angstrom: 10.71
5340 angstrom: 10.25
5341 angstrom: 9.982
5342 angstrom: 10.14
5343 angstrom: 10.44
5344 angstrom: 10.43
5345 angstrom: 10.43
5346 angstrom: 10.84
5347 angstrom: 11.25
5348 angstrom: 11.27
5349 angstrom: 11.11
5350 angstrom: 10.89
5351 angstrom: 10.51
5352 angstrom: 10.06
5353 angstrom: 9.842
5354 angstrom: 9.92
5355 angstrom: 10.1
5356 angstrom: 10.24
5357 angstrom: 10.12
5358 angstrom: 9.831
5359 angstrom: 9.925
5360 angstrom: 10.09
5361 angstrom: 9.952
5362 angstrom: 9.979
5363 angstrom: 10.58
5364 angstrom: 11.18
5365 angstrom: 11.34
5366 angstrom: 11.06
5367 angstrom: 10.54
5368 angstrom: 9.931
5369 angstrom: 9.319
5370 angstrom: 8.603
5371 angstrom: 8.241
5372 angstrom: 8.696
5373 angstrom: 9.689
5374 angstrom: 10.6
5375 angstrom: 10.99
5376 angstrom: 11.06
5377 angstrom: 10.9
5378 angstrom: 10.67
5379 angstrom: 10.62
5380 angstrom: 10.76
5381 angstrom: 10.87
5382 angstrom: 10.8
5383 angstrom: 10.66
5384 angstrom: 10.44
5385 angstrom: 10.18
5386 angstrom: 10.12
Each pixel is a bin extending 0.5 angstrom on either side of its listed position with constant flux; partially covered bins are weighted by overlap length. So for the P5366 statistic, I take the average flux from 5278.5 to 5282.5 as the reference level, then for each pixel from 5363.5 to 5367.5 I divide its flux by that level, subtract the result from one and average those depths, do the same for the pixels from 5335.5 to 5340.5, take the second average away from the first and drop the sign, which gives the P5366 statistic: 0.01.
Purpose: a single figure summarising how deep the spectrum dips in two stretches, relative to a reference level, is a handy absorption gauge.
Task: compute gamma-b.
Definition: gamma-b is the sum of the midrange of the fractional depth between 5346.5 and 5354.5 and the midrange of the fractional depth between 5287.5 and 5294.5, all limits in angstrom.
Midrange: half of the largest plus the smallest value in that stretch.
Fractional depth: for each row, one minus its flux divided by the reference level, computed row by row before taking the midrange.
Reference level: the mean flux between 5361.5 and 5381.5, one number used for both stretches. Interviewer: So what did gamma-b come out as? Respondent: -0.02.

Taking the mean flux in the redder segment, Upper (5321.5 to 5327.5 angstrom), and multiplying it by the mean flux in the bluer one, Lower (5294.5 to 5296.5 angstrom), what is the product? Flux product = 109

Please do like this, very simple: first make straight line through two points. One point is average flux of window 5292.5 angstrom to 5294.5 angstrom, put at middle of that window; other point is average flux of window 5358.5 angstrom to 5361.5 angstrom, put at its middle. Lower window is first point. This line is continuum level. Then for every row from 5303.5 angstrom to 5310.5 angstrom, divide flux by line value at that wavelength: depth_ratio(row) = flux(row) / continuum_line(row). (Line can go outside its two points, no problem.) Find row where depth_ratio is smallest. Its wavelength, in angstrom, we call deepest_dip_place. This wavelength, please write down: 5307 angstrom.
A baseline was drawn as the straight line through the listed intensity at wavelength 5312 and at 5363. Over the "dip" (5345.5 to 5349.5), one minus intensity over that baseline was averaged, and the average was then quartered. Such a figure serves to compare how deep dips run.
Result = -0.012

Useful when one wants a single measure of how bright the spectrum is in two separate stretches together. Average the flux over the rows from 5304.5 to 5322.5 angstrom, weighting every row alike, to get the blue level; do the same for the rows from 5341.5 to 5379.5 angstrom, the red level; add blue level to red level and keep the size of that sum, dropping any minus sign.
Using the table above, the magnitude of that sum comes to 20.5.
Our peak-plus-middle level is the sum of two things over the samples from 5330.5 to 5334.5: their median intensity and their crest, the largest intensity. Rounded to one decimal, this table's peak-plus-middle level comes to 23.2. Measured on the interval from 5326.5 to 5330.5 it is 23.5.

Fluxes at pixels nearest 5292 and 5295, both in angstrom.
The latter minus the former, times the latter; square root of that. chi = 2.07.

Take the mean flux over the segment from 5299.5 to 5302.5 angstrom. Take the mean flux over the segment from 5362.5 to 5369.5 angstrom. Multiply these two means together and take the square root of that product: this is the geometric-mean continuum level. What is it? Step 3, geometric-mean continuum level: 10.3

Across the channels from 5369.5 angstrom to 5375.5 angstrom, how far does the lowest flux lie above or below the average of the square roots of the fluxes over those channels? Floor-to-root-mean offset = 5.2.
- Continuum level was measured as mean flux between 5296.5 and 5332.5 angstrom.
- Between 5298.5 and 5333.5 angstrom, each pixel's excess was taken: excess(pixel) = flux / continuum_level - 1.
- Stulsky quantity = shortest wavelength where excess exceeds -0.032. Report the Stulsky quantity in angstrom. 5299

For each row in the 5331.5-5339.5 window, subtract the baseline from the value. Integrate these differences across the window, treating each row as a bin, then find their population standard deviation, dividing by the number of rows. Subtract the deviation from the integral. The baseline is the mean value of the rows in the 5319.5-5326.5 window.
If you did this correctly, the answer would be 3.2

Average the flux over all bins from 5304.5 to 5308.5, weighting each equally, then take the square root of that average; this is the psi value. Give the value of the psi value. 3.17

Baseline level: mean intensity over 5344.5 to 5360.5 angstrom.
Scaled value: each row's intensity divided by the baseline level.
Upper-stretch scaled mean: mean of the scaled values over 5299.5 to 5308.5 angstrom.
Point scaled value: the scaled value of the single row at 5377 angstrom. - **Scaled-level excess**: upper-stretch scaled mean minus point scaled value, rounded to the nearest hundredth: -0.08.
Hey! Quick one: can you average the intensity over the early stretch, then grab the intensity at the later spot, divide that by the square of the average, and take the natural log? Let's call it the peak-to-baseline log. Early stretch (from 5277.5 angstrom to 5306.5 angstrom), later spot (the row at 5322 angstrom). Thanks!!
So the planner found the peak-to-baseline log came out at -2.30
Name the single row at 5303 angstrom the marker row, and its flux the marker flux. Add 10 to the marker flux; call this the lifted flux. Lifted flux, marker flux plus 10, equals 20.0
